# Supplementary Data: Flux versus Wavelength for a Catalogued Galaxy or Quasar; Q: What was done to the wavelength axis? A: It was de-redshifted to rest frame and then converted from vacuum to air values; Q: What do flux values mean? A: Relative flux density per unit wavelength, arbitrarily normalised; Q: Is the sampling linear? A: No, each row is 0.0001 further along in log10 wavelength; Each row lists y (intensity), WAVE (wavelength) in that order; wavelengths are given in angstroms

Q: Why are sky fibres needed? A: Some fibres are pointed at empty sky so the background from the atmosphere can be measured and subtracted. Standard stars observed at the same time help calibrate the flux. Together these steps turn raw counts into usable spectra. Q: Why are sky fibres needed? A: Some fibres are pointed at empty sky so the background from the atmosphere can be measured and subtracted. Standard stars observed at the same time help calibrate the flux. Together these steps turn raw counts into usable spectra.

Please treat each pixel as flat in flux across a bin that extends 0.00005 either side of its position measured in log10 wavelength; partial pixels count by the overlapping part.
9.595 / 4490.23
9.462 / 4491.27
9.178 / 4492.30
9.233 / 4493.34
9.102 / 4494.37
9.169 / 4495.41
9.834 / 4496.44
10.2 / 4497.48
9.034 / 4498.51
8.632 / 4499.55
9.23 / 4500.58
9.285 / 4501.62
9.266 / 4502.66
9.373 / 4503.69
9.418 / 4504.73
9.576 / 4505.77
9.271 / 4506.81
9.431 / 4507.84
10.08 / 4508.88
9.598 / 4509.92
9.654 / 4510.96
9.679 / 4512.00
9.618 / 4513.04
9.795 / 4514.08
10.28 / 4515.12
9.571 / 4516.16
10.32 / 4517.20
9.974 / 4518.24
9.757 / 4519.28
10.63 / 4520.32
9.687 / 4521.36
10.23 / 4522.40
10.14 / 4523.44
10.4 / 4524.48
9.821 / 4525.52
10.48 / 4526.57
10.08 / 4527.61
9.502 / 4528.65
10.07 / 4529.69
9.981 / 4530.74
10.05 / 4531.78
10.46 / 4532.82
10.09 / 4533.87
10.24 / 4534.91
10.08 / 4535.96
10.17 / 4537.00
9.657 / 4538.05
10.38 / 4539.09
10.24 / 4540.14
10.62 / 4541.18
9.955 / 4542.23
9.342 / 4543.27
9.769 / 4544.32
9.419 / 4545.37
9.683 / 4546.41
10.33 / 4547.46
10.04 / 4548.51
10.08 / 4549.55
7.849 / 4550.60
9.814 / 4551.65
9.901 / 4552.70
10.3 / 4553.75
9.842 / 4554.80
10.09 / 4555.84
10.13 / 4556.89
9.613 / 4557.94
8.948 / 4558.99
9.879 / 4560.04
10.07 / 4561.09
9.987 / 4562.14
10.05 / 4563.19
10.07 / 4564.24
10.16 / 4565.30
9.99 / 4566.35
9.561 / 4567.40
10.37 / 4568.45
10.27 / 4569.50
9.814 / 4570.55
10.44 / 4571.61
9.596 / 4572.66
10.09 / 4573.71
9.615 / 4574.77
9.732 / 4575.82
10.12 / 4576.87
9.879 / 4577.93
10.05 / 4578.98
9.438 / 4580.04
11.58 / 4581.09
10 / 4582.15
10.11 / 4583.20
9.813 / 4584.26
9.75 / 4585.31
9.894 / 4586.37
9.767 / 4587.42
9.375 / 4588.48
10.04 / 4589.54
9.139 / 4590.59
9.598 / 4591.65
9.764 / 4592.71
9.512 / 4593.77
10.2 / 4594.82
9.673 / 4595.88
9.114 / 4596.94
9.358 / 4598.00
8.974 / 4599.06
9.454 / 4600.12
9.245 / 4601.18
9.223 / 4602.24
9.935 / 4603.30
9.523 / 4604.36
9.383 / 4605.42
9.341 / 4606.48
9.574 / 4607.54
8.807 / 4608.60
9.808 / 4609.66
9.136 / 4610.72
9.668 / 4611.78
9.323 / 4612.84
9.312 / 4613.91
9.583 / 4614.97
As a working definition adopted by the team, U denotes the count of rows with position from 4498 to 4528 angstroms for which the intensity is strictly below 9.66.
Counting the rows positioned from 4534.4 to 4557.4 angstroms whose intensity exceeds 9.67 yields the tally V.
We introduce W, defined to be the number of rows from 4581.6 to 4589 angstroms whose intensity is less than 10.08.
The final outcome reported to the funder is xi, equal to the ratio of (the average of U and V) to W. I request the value 2.7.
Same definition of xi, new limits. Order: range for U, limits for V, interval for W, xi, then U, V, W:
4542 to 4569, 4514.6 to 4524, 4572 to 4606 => 0.3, 6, 8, 27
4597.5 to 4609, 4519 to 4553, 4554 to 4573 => 1.6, 10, 28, 12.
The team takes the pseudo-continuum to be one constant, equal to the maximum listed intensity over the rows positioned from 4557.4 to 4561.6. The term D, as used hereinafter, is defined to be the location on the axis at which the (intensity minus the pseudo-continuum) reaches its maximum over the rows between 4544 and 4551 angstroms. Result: 4547.46 angstroms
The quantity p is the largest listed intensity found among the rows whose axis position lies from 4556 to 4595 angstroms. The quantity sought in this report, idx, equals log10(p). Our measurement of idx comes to 1.064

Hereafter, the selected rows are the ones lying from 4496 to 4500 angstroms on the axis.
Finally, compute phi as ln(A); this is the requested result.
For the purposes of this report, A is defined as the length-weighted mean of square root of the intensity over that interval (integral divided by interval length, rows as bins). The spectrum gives 1.12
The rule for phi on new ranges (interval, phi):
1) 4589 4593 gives 1.13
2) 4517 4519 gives 1.16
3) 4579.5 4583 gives 1.17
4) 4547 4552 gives 1.13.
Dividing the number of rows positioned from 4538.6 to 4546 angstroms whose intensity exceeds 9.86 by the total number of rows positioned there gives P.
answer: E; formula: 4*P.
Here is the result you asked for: 2.3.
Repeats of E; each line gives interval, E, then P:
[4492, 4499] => 0.6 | 0.1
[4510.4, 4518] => 1.1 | 0.3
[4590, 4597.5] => 0.6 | 0.1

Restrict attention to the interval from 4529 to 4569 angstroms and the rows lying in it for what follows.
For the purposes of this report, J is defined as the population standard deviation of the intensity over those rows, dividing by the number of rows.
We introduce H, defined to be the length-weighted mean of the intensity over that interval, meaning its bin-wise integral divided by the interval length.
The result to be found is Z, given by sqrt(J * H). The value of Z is 2.2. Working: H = 9.9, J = 0.47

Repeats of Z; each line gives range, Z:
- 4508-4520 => 1.6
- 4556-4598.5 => 2.1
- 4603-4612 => 1.8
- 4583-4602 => 1.8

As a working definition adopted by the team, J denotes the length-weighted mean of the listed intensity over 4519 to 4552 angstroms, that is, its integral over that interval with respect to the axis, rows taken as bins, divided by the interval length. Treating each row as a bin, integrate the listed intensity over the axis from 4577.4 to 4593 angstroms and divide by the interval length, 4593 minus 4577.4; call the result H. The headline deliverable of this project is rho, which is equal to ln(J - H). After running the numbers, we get -2.4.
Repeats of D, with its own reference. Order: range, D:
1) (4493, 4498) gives 4497.48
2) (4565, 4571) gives 4568.45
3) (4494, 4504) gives 4497.48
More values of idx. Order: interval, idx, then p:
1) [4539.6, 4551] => 1.026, 10.62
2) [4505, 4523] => 1.027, 10.63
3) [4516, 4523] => 1.027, 10.63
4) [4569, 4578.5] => 1.019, 10.44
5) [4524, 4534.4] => 1.020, 10.48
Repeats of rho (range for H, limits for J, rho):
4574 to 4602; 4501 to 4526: -3.0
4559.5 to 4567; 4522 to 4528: -1.7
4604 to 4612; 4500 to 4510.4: -3.0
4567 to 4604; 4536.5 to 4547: -2.0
